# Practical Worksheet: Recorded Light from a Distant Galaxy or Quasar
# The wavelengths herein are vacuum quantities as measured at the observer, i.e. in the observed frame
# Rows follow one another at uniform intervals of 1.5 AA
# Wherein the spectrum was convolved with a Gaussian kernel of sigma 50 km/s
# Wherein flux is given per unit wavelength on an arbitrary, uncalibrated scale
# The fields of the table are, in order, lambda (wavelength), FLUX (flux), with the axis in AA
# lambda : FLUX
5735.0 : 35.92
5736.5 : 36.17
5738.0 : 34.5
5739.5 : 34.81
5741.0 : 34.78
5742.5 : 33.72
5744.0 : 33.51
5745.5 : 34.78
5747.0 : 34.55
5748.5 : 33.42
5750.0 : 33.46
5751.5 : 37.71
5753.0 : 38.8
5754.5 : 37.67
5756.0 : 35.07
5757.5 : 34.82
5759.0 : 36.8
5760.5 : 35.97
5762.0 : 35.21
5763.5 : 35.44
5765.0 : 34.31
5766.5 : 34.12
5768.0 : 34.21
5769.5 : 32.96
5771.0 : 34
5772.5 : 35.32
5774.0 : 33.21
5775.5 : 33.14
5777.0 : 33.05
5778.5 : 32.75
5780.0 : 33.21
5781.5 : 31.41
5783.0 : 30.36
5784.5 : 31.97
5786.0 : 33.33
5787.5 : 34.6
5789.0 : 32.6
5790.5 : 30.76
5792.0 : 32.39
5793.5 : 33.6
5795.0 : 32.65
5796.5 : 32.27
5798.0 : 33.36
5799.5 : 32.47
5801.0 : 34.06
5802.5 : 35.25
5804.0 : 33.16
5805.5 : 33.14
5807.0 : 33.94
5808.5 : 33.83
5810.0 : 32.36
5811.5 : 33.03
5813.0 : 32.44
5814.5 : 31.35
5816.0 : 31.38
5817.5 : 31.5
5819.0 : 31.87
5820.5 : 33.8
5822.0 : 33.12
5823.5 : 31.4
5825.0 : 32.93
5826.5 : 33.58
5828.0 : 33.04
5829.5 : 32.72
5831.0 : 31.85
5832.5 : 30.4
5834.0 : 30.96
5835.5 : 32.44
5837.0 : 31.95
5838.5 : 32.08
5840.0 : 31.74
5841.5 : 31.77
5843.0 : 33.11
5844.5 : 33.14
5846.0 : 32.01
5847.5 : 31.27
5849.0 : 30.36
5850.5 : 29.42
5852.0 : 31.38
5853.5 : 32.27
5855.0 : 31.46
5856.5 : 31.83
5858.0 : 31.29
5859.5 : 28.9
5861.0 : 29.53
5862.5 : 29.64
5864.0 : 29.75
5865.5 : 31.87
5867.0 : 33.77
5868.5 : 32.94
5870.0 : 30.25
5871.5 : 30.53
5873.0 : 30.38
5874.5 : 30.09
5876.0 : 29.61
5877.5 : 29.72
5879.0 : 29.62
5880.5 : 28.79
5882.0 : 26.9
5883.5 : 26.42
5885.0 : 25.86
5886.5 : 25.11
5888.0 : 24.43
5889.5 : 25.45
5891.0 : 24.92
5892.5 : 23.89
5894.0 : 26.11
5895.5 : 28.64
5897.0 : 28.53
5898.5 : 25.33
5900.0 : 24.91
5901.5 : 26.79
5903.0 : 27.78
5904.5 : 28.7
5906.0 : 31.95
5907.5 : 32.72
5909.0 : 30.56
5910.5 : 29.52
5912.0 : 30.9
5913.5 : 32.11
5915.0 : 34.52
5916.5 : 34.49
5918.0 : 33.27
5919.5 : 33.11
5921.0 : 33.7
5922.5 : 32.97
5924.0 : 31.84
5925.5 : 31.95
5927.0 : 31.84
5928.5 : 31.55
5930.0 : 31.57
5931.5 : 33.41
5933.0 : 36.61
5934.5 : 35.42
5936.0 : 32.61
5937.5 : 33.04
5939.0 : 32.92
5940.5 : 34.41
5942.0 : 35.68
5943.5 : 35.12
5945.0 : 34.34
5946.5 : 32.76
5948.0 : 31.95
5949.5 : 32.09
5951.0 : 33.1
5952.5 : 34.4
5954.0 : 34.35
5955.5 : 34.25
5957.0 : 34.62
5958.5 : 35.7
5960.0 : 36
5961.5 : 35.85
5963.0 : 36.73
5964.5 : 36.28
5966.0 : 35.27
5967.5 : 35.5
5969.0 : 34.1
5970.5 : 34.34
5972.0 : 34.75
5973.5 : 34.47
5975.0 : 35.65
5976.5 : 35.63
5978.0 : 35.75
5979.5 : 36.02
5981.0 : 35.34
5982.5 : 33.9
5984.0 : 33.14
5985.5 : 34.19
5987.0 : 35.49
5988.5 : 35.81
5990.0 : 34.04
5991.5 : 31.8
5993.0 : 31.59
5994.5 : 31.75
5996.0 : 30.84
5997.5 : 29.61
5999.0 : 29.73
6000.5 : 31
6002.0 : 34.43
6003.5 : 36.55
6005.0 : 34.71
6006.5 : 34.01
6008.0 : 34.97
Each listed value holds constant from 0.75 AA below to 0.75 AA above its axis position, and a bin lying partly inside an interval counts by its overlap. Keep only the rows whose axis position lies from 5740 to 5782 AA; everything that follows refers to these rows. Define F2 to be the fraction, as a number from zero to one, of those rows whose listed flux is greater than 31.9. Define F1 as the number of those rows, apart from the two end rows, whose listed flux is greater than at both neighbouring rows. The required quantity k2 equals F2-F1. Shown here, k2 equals -6.0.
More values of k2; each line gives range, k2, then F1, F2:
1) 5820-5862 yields -5.5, 6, 0.46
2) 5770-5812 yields -6.1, 7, 0.89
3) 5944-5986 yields -6.0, 7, 1.00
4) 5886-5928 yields -5.6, 6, 0.36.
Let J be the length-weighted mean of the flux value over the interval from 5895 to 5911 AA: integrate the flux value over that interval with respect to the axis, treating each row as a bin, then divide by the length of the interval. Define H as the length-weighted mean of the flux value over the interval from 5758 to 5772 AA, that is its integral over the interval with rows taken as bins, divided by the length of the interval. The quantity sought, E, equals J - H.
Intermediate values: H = 34.8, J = 28.7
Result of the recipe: -6.1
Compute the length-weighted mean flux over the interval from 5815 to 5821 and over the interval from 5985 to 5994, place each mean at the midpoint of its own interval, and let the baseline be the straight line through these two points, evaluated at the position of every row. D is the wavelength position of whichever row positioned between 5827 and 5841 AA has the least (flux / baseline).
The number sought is 5832.5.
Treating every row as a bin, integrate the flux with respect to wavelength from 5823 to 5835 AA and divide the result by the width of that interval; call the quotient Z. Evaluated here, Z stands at 32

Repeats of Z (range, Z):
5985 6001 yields 32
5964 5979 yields 35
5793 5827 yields 33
